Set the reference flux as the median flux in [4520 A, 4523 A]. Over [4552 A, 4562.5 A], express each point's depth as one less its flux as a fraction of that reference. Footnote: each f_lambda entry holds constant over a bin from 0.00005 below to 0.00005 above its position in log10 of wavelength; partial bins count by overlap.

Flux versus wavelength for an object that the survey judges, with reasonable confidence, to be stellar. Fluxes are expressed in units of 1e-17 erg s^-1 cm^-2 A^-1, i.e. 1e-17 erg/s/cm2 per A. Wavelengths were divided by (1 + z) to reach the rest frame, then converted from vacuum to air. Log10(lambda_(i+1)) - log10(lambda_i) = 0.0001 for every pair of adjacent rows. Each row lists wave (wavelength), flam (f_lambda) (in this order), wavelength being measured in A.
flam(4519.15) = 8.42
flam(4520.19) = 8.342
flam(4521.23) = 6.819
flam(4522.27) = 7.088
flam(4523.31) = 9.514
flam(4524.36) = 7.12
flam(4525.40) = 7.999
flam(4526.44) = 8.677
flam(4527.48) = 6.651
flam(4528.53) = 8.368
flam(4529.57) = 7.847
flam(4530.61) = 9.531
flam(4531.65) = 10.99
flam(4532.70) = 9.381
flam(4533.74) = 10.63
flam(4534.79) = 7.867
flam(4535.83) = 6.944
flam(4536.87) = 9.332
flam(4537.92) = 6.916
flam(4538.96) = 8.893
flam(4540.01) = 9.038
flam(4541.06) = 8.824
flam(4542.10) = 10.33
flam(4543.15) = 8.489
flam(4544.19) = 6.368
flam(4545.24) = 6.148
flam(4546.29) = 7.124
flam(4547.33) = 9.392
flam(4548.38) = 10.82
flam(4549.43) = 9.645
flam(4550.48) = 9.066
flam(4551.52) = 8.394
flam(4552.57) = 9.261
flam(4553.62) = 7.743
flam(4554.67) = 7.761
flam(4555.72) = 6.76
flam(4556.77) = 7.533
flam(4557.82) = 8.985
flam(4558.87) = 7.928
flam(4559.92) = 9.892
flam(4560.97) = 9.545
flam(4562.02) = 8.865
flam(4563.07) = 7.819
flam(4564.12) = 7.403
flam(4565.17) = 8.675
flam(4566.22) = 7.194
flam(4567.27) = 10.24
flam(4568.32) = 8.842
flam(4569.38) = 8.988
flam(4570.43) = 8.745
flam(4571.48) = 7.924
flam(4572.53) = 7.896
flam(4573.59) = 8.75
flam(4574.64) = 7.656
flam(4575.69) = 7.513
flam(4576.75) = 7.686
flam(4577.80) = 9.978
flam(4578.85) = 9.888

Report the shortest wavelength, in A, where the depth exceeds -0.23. 4553.62 A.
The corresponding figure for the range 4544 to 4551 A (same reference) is 4544.19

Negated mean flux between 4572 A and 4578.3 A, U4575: -8.2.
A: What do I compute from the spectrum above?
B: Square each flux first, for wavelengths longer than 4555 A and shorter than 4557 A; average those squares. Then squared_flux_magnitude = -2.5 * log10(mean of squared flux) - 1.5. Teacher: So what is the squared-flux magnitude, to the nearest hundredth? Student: -5.77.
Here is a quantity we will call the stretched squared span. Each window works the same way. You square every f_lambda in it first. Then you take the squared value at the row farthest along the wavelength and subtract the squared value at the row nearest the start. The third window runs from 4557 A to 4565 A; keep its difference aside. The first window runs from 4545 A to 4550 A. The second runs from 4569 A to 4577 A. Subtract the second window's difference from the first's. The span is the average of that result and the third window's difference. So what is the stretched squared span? 26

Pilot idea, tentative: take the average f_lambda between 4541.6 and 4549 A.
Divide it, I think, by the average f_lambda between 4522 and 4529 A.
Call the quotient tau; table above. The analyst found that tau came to 1.06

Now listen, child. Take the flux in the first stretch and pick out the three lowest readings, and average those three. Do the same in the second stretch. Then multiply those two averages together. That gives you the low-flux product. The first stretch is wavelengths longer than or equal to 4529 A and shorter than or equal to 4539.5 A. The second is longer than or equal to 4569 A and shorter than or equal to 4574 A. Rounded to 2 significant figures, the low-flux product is 59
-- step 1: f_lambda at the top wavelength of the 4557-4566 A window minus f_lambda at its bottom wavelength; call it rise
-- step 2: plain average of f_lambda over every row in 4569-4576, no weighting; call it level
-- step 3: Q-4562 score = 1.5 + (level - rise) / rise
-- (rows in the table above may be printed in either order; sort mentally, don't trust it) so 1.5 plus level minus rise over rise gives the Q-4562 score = -26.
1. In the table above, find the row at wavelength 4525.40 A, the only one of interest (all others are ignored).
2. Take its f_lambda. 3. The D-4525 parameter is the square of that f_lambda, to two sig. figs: 64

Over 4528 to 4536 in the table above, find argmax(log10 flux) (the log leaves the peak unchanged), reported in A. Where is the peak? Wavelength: 4531.65 A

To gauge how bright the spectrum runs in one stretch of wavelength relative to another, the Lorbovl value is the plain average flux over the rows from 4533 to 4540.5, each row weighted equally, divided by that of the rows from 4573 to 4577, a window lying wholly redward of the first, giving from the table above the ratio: 1.08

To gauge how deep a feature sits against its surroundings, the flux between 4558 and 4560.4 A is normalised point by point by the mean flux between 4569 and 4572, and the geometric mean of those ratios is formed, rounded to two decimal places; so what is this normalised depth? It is 1.04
